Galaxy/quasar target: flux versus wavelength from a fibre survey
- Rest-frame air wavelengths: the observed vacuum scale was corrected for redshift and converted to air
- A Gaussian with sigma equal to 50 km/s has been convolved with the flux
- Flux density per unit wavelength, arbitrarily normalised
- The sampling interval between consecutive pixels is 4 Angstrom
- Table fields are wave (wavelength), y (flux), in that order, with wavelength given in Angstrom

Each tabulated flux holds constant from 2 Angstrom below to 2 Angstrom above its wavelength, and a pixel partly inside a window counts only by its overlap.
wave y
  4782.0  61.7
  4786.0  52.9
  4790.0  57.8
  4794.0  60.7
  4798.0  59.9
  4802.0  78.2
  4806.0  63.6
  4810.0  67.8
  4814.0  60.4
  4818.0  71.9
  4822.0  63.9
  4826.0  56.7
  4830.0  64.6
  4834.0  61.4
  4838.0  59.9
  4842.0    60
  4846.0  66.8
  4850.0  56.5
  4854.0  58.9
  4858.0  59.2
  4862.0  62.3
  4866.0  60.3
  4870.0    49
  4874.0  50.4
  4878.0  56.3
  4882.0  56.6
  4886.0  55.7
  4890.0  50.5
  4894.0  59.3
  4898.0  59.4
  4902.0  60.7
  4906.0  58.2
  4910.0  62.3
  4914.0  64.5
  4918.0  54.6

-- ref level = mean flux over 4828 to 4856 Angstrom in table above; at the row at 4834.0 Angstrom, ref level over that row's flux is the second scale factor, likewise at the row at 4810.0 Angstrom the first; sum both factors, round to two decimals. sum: 1.90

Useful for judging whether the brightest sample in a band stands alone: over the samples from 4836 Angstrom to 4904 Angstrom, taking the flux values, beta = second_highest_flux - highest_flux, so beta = -4.5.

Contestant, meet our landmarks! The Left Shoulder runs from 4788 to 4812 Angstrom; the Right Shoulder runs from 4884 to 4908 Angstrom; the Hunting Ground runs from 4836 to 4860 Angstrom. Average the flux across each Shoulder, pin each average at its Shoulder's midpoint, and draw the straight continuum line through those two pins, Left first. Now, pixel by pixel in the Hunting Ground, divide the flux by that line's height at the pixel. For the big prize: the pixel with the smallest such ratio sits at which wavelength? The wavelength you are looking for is 4850.0 Angstrom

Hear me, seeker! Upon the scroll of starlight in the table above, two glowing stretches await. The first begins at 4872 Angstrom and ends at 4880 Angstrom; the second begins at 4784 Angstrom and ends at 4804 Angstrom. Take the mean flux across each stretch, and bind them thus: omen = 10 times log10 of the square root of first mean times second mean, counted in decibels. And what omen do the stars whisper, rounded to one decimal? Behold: 17.6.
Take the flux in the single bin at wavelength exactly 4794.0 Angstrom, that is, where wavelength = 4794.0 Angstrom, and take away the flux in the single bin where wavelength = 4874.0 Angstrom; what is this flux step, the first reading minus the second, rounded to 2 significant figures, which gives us 10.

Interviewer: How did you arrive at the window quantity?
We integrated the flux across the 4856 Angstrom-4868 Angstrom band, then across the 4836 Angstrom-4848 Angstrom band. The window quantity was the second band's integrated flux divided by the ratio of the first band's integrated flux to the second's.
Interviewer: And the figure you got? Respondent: 767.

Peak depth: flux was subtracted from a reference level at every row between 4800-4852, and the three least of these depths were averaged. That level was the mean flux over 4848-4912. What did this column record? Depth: -15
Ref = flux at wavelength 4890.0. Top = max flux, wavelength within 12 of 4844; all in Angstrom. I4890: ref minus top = -16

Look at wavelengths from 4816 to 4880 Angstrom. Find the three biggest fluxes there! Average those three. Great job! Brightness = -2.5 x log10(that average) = -4.58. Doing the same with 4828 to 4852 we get -4.52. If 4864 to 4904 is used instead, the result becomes -4.45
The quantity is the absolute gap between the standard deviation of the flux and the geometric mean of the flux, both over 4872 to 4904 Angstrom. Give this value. 52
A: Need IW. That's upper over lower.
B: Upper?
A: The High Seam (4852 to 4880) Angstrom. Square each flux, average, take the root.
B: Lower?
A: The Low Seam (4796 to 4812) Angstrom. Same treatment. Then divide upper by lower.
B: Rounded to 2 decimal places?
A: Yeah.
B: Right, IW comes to 0.84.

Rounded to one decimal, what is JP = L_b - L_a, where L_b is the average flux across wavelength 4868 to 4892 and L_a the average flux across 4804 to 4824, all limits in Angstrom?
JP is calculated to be -12.4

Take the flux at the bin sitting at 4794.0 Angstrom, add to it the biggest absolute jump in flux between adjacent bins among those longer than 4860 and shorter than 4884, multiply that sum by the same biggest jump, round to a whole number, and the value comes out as 814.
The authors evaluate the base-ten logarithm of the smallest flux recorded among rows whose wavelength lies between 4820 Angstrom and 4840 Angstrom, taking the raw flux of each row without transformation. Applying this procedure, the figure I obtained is 1.75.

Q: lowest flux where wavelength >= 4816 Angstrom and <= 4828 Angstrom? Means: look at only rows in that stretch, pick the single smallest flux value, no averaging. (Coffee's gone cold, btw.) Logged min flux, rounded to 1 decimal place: 56.7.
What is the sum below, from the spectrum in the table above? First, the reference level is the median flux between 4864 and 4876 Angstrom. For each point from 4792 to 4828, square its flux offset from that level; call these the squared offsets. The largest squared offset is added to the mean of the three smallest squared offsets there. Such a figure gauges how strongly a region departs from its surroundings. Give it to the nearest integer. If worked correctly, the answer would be 849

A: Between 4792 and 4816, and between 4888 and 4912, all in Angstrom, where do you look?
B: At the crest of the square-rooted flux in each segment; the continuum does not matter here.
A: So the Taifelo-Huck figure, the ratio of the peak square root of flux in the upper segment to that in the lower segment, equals 0.89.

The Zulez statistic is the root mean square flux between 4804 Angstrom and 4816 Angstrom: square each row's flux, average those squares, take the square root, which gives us 64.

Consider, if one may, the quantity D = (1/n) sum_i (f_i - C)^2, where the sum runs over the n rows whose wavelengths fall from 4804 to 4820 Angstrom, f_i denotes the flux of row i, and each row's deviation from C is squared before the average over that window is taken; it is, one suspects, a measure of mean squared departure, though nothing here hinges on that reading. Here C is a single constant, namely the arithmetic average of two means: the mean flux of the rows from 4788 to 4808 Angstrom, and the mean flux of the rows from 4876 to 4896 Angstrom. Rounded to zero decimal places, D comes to 56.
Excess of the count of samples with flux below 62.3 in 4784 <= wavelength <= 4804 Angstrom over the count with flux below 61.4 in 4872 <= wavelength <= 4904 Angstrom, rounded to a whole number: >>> -4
